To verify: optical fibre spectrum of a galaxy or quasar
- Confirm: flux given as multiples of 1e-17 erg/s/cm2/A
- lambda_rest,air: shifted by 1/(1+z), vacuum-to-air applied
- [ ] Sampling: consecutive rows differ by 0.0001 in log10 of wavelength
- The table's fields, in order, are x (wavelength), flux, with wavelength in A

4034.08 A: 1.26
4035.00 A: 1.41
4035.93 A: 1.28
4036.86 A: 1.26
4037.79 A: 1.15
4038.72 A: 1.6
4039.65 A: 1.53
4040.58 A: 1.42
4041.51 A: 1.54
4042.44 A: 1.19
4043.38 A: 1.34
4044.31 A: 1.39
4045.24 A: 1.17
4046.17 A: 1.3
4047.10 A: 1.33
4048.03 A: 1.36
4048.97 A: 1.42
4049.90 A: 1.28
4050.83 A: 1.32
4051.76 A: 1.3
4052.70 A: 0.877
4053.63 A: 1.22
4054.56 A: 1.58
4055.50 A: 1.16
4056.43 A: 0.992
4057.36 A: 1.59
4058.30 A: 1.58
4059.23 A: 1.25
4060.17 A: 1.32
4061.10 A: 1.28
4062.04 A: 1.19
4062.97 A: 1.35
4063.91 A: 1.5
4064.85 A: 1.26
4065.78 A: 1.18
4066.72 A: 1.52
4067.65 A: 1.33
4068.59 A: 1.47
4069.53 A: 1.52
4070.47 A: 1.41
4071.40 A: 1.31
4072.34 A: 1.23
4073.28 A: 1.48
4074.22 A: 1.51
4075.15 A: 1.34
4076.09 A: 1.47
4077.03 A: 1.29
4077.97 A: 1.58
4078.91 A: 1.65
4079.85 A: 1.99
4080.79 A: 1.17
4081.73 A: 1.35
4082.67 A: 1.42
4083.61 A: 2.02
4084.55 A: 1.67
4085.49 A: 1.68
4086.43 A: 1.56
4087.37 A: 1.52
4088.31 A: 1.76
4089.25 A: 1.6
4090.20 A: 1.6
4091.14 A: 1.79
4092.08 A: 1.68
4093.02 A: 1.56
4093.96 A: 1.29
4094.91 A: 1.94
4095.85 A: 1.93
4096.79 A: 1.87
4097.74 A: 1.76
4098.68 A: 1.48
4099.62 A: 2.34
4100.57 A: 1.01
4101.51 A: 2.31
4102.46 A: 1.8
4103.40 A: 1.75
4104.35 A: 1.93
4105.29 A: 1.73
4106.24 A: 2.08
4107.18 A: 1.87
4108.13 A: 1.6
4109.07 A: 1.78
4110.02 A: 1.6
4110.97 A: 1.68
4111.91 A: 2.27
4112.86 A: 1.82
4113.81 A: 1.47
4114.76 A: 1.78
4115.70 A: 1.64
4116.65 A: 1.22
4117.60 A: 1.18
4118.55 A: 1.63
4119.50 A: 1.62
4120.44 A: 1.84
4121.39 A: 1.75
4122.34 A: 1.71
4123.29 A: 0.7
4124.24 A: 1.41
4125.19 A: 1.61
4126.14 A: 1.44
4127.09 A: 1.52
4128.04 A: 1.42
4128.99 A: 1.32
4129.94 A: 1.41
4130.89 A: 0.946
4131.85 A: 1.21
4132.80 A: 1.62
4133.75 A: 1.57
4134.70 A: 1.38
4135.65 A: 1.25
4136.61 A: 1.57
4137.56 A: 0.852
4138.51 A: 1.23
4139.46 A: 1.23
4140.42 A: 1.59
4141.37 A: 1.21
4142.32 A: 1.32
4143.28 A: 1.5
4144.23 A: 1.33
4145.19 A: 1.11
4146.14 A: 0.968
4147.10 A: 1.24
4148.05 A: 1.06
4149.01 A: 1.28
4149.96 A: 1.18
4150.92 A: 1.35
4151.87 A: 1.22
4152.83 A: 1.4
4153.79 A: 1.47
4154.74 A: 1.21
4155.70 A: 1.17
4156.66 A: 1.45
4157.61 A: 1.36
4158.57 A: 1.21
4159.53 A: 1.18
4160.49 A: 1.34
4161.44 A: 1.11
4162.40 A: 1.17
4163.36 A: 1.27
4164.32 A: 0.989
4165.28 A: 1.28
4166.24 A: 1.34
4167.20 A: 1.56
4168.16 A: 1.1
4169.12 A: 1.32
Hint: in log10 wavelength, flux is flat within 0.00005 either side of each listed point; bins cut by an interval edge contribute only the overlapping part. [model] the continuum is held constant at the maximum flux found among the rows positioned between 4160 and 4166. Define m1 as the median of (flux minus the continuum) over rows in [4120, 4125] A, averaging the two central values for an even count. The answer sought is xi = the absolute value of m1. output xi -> 0.370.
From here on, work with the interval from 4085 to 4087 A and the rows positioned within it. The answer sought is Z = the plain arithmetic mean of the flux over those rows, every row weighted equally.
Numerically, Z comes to 1.62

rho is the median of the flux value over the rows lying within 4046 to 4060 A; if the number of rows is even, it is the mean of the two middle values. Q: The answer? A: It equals 1.30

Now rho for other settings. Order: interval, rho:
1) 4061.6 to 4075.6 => 1.35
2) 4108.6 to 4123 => 1.68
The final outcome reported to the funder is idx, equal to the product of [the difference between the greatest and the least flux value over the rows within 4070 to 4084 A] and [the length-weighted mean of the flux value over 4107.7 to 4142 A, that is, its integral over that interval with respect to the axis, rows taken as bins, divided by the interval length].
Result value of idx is 1.3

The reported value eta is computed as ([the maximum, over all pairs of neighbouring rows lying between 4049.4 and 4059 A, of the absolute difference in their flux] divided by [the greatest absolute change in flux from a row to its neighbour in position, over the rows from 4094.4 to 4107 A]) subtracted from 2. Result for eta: 1.6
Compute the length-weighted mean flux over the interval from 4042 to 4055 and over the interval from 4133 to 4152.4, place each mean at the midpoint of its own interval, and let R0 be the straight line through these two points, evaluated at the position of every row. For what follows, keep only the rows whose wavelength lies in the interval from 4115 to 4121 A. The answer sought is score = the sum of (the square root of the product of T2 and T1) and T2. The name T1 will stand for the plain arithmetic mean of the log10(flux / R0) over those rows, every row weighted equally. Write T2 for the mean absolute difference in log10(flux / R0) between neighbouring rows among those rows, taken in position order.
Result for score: 0.14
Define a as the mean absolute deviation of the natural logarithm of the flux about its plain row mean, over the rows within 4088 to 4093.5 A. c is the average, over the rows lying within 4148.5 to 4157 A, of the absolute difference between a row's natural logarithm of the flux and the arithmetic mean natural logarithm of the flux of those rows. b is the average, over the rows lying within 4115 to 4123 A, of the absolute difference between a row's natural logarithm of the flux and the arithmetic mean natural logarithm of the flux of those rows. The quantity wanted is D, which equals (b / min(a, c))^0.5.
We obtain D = 1.7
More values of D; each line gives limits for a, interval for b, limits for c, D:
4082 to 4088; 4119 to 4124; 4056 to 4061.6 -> 1.8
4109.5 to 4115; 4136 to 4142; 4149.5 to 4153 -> 1.5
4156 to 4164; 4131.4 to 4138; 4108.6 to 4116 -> 1.5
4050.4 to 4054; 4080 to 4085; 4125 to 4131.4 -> 1.2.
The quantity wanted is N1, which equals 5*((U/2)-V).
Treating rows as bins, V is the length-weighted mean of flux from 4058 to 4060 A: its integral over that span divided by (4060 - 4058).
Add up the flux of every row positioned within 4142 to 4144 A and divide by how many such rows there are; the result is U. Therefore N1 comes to -3.4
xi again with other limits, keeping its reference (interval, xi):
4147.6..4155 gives 0.090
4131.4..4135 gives 0.135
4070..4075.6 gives 0.035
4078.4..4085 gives 0.310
